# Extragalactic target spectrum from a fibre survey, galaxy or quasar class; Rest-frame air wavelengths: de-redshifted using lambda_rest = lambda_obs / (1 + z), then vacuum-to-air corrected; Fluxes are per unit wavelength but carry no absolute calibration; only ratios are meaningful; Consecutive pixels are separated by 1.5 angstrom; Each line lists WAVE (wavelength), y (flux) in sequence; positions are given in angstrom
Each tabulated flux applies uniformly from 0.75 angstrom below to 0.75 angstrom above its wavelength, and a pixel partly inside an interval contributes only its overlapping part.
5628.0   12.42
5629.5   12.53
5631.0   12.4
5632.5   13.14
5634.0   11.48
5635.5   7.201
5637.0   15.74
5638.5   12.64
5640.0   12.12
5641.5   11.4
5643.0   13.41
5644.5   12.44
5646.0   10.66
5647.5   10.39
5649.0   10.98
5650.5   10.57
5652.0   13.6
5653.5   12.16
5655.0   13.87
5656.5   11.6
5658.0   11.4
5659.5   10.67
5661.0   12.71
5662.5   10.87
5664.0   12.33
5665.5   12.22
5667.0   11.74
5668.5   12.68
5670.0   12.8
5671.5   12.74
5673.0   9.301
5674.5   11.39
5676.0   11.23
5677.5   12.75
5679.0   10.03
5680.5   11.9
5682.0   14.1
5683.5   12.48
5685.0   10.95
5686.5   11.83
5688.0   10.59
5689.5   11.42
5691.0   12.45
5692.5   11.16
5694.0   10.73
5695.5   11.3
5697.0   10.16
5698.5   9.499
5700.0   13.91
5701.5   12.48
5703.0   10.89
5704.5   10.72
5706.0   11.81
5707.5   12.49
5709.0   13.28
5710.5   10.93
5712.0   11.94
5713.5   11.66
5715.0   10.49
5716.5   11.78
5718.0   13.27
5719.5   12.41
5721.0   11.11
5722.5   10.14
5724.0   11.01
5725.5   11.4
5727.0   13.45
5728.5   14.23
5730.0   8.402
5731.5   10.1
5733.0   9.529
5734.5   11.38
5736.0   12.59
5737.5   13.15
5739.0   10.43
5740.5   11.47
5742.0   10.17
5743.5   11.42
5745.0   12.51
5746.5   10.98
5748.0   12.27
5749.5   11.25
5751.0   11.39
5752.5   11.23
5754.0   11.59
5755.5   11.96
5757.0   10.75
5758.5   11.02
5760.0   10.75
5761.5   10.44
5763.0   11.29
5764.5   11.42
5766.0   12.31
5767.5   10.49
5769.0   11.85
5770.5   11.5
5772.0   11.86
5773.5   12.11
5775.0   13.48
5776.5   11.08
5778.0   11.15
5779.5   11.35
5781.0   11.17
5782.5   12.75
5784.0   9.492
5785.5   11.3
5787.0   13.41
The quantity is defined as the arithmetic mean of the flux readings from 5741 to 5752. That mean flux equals 11.4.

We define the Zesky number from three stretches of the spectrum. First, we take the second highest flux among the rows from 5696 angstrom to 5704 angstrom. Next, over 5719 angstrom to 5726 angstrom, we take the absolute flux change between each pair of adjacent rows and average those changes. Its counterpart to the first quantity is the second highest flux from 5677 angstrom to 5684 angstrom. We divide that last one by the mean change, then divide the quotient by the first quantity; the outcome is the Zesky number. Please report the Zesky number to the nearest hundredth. 1.16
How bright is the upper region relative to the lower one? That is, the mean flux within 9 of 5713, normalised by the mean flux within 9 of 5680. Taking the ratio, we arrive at 1.02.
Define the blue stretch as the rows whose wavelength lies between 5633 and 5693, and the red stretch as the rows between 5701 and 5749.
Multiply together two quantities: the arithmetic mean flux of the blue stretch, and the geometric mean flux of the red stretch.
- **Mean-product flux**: 136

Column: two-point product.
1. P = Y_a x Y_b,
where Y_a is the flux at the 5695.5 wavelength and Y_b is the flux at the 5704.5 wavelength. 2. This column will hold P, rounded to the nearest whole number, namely 121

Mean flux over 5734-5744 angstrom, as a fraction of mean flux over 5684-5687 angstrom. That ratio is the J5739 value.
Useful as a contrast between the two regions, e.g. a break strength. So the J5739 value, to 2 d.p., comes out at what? 1.01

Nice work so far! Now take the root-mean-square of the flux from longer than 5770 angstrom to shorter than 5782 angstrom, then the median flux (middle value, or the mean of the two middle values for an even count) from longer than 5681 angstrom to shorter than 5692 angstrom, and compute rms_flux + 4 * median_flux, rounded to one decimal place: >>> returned 59.1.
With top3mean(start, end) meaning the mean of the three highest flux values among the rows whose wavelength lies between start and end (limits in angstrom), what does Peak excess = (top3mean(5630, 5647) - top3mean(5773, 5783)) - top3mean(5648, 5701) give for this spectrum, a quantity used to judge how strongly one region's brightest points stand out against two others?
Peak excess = -12.6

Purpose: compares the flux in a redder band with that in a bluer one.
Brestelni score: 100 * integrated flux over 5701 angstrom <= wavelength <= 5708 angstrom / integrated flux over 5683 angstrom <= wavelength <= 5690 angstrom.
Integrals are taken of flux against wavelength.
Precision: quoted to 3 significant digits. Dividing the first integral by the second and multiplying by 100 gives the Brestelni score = 102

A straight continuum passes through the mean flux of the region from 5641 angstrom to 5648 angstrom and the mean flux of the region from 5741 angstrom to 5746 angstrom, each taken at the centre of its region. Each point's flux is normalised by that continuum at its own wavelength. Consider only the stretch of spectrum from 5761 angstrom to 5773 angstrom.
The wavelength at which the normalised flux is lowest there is 5761.5 angstrom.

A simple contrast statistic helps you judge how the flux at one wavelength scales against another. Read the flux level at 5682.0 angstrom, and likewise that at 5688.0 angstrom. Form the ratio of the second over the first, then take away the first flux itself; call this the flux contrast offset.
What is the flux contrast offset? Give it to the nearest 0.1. -13.3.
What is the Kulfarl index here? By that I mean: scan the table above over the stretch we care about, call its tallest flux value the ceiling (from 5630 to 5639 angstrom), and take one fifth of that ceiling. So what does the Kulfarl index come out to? 3.15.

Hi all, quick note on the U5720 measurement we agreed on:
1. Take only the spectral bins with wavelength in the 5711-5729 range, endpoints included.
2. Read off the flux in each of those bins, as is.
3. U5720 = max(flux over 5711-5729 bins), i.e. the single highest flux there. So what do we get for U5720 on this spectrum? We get 14.23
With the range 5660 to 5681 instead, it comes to 12.8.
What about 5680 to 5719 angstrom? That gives 14.1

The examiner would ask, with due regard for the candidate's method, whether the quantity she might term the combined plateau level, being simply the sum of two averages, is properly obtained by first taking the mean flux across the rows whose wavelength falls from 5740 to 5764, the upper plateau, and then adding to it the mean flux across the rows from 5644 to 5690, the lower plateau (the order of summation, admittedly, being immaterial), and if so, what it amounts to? 23.0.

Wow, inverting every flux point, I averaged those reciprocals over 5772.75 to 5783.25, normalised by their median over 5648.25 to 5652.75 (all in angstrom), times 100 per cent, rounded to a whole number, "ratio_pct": 93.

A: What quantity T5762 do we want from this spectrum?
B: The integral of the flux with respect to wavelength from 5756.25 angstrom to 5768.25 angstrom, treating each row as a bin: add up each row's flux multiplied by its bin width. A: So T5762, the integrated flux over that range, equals 132.7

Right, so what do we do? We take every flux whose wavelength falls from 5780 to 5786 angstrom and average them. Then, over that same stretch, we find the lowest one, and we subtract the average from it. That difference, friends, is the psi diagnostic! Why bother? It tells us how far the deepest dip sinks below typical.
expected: -1.7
